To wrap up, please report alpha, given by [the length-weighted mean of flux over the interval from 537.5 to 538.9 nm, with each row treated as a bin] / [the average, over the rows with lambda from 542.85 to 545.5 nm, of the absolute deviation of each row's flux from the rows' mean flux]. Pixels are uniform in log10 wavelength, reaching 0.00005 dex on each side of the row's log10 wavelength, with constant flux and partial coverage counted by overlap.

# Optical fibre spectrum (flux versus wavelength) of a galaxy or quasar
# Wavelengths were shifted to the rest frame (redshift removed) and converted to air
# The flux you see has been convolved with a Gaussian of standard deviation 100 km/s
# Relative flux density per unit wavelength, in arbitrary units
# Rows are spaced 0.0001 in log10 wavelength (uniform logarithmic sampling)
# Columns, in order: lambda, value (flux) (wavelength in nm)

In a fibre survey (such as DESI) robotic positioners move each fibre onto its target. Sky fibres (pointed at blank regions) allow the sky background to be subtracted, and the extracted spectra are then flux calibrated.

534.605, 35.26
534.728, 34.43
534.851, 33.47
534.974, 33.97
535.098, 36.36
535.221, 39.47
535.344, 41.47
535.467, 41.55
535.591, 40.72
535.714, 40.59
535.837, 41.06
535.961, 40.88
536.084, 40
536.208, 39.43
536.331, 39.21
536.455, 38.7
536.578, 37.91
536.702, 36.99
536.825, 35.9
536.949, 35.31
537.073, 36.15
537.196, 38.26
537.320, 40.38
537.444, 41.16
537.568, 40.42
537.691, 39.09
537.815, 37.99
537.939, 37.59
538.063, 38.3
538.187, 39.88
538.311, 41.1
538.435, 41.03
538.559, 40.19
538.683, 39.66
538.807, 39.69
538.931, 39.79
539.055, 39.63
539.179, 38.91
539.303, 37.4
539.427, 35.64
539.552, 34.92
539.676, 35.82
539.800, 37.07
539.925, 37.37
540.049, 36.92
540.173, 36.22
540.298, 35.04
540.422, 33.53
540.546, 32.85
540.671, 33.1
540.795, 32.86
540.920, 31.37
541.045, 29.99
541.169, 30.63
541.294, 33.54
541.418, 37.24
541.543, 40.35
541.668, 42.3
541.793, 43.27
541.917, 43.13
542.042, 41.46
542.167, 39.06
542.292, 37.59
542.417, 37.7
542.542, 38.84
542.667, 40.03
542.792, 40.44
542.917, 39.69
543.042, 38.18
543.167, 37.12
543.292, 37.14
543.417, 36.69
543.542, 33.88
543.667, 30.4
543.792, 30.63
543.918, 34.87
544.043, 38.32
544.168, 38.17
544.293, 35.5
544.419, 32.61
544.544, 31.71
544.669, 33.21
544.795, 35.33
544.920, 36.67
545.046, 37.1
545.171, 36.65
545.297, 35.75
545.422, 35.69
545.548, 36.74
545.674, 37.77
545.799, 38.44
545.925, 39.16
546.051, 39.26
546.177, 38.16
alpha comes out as 20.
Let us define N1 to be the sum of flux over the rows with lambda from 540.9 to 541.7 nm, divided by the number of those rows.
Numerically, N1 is 35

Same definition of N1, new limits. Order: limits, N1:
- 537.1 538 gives 39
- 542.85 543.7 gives 36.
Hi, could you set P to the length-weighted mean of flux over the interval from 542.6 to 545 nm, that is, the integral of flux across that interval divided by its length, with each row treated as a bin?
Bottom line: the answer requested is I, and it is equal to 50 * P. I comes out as 1792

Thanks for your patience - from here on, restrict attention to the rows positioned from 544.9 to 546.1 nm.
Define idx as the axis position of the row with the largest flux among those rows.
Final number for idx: 546.051 nm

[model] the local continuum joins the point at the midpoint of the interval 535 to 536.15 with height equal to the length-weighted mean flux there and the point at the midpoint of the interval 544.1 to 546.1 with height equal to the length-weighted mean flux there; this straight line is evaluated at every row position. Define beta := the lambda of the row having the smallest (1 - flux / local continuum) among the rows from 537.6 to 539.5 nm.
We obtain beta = 538.311 nm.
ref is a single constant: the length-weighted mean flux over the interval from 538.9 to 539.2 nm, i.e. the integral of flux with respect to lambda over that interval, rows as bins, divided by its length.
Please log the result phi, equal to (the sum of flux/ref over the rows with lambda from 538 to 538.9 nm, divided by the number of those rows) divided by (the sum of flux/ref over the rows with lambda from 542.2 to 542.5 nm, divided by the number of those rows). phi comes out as 1.06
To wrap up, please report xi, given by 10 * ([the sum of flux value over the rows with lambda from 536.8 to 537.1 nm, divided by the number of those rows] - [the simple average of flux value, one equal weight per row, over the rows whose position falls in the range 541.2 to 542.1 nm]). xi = -44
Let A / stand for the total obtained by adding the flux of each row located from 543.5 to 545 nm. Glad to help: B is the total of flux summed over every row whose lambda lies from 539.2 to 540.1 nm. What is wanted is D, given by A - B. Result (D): 156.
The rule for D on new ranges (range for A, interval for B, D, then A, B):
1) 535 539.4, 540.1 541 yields 1137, 1372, 235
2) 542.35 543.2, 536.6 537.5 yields 8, 272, 264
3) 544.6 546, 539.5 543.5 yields -779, 403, 1181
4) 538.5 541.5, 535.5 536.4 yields 577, 859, 282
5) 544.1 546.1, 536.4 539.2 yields -314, 580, 894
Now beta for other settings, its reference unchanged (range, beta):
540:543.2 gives 541.793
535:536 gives 535.467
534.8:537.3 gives 535.467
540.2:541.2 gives 540.298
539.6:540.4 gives 539.925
